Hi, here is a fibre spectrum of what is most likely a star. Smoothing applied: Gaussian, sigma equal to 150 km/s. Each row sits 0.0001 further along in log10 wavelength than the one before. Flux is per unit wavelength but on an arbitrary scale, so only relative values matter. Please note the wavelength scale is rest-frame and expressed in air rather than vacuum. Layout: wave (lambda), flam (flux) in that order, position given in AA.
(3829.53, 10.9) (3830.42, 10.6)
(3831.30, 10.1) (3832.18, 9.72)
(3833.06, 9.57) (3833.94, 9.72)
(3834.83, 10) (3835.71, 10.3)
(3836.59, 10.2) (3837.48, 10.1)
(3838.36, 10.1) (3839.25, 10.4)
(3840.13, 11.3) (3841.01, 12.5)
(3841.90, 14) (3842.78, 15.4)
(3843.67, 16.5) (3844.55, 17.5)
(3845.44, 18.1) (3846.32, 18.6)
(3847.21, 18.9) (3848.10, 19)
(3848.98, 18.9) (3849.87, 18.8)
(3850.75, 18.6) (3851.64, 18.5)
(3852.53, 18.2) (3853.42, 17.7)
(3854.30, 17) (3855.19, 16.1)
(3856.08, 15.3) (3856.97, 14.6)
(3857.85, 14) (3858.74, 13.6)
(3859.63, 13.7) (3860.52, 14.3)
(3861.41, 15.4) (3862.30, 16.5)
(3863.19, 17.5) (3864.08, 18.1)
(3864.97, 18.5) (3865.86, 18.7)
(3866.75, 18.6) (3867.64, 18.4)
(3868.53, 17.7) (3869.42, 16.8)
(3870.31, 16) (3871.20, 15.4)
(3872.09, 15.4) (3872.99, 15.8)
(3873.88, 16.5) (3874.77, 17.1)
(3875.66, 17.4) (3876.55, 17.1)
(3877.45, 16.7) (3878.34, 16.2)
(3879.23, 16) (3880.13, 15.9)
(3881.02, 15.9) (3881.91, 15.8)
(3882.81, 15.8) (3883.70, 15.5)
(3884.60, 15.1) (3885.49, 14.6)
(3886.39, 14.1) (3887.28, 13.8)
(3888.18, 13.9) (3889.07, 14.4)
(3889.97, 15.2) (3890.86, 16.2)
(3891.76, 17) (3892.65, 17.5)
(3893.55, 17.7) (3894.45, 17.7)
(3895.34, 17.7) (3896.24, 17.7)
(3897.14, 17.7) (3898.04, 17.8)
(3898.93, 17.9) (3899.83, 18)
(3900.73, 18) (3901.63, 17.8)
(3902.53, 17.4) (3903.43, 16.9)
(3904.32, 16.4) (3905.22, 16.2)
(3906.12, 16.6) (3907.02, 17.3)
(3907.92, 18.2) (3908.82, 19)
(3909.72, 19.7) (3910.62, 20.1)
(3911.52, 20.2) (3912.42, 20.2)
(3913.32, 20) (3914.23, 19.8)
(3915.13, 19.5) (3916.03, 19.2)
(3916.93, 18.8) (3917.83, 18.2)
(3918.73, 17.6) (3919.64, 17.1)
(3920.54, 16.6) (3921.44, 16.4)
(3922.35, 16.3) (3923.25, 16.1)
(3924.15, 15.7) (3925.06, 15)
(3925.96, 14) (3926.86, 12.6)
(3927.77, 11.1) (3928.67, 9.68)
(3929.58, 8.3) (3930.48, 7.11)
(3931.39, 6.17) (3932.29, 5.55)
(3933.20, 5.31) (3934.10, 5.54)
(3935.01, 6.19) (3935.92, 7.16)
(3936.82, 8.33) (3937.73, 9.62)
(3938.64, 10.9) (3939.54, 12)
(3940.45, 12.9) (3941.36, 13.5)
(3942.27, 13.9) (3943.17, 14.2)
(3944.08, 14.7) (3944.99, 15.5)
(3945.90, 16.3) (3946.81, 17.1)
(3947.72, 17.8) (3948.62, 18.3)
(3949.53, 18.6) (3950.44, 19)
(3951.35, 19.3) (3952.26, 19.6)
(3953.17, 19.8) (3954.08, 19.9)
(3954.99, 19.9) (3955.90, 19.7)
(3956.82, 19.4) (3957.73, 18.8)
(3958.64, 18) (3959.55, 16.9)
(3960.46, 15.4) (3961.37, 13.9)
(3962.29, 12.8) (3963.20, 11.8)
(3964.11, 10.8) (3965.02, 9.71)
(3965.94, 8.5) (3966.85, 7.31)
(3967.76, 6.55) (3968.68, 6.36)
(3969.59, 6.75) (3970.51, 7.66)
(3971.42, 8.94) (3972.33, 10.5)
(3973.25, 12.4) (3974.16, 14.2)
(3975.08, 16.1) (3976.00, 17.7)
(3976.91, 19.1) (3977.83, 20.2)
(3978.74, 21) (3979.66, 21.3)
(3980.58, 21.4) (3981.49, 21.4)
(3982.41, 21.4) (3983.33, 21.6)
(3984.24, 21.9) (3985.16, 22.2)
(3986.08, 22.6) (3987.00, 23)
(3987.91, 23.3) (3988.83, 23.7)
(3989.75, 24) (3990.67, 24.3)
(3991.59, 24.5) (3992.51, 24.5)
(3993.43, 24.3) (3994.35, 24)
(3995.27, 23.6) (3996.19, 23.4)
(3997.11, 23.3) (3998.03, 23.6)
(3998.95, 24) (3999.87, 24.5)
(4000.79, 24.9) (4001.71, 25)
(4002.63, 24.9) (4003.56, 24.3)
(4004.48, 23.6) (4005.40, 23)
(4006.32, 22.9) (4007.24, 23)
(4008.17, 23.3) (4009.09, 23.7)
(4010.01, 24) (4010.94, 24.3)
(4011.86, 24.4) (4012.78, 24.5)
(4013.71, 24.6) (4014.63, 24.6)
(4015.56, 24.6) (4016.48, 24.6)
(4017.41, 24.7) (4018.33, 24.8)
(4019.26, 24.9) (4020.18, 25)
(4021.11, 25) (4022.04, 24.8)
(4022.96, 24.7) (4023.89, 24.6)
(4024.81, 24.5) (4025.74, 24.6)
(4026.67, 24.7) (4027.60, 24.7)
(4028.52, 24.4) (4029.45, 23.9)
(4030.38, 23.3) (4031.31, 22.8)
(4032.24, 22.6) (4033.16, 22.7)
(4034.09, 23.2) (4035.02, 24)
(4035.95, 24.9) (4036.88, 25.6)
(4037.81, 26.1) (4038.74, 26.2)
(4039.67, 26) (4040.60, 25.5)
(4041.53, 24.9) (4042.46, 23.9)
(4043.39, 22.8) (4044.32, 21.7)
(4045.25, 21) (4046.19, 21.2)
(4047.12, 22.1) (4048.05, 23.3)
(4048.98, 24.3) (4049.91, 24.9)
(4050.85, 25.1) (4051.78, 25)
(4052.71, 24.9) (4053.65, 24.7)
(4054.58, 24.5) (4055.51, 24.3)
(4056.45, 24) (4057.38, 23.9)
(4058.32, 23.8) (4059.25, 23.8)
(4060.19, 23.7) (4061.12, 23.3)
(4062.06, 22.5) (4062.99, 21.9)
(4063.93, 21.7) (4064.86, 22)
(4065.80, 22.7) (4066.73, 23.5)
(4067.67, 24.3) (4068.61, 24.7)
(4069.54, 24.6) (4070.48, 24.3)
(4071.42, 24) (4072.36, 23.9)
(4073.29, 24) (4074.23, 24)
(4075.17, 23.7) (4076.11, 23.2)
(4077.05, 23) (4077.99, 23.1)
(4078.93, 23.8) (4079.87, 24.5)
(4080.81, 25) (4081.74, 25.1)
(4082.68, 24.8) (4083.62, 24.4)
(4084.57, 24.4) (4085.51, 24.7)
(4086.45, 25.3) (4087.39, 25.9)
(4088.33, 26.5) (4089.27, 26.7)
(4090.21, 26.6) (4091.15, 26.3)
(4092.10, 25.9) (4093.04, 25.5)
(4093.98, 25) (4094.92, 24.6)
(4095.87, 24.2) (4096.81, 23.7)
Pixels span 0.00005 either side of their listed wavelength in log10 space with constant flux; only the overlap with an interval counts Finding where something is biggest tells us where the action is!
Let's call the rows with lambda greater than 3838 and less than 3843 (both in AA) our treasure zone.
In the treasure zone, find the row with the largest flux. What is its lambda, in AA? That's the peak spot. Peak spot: 3842.78 AA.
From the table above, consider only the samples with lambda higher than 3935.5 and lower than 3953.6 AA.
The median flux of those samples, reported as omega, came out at 15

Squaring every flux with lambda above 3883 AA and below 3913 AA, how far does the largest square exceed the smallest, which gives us 218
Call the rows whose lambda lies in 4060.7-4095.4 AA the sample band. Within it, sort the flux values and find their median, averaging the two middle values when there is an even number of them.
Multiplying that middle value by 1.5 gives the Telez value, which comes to 36.6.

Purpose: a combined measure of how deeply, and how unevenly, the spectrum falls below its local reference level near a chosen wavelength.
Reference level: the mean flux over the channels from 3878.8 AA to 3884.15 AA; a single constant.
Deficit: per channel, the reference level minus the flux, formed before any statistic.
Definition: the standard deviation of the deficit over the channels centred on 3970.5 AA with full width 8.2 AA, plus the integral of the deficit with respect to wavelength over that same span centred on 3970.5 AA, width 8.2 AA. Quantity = 59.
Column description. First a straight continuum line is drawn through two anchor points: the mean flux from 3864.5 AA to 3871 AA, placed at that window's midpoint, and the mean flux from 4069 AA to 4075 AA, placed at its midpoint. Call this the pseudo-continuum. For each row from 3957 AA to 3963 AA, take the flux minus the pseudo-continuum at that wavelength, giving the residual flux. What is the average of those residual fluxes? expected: -4.7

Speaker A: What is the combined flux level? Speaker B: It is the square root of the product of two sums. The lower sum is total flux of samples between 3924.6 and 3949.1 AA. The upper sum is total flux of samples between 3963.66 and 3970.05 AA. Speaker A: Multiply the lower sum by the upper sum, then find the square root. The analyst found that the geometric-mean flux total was 131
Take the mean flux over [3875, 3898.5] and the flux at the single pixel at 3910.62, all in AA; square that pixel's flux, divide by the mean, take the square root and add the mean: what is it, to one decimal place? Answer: 21.2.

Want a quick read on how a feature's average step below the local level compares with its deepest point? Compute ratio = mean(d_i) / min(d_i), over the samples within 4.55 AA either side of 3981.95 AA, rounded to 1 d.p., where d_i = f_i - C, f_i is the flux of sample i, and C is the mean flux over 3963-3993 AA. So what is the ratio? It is 1.4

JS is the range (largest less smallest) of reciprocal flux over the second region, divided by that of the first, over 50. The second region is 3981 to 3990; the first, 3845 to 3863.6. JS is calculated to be 0.005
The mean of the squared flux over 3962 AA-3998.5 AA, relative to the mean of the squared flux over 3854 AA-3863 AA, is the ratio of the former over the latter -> 1.6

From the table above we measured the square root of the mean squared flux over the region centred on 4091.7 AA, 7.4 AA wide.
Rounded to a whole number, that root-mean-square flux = 26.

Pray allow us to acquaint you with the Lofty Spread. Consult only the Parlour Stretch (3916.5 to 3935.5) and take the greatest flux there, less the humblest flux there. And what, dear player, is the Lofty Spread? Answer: 13.5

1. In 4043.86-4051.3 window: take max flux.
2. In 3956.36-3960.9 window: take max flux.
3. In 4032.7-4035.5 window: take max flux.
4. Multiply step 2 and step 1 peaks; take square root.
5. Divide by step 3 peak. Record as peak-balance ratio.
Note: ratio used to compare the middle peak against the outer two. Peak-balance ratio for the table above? 0.92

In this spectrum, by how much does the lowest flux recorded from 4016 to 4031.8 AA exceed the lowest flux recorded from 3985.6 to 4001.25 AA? 0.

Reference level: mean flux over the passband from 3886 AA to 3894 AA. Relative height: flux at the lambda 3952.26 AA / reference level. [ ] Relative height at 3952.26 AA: 1.3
